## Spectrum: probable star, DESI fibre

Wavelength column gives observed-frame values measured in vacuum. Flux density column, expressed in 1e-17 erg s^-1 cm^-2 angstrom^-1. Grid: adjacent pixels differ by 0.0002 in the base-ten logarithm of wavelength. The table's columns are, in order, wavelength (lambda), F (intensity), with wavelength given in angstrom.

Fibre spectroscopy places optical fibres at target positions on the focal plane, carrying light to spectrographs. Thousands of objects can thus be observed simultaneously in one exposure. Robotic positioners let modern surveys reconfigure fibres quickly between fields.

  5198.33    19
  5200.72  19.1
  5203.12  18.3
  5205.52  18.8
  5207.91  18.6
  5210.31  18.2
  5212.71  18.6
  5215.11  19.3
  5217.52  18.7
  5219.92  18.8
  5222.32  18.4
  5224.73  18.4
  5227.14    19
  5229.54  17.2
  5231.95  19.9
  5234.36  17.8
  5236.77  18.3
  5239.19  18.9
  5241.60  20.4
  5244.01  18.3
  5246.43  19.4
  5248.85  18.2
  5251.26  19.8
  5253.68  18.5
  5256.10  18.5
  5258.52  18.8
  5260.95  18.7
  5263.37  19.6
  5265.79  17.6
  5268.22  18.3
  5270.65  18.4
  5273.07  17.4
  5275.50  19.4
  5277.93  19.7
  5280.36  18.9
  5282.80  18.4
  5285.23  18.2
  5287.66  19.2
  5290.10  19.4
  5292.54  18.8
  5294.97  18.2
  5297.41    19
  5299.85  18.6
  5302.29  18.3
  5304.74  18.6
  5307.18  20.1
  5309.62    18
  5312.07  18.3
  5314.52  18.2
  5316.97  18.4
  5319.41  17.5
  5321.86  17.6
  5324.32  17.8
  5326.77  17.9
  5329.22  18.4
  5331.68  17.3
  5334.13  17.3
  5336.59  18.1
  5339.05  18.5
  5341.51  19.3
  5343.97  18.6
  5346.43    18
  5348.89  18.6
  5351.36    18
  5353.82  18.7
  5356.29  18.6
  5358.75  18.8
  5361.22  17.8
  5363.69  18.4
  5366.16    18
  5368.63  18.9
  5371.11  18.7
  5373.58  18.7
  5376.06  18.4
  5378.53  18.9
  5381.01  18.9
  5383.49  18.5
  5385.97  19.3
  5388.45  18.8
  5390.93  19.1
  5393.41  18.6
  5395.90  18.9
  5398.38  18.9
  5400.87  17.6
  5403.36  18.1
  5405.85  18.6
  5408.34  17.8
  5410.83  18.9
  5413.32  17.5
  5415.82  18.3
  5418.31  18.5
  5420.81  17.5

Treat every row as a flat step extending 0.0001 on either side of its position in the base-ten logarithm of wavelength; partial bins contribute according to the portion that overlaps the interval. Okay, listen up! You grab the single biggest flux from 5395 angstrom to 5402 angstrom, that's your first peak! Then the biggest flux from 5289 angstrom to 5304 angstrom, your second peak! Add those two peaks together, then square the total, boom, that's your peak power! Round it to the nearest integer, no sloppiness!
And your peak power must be 1467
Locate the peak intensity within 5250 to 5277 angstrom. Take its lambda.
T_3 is 5251.26 angstrom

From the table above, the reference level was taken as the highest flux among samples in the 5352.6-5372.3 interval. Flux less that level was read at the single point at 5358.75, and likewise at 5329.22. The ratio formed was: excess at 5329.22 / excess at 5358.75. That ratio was 5.00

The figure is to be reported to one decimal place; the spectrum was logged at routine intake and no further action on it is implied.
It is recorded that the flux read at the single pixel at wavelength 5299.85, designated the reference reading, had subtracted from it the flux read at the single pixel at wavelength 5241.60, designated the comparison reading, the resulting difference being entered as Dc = -1.8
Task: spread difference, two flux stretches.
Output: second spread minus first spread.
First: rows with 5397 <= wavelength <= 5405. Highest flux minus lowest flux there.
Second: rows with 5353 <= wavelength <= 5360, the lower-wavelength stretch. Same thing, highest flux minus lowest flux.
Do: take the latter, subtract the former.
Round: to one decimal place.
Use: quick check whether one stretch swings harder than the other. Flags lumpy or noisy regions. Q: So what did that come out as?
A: -1.1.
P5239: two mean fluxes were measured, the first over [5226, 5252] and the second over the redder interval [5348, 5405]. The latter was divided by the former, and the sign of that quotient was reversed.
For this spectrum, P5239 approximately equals -0.99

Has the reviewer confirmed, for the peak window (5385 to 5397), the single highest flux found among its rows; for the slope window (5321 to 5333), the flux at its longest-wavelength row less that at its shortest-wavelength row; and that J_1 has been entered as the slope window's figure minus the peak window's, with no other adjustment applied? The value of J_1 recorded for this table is -19.6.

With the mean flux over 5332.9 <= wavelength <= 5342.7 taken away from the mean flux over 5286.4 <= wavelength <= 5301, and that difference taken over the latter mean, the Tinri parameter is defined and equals 0.030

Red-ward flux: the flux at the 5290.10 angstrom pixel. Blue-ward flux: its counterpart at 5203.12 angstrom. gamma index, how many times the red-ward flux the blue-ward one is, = 0.94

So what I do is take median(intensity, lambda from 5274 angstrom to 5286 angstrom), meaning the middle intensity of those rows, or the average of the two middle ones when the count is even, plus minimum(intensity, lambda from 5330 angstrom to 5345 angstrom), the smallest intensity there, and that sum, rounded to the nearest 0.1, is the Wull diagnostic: 36.2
